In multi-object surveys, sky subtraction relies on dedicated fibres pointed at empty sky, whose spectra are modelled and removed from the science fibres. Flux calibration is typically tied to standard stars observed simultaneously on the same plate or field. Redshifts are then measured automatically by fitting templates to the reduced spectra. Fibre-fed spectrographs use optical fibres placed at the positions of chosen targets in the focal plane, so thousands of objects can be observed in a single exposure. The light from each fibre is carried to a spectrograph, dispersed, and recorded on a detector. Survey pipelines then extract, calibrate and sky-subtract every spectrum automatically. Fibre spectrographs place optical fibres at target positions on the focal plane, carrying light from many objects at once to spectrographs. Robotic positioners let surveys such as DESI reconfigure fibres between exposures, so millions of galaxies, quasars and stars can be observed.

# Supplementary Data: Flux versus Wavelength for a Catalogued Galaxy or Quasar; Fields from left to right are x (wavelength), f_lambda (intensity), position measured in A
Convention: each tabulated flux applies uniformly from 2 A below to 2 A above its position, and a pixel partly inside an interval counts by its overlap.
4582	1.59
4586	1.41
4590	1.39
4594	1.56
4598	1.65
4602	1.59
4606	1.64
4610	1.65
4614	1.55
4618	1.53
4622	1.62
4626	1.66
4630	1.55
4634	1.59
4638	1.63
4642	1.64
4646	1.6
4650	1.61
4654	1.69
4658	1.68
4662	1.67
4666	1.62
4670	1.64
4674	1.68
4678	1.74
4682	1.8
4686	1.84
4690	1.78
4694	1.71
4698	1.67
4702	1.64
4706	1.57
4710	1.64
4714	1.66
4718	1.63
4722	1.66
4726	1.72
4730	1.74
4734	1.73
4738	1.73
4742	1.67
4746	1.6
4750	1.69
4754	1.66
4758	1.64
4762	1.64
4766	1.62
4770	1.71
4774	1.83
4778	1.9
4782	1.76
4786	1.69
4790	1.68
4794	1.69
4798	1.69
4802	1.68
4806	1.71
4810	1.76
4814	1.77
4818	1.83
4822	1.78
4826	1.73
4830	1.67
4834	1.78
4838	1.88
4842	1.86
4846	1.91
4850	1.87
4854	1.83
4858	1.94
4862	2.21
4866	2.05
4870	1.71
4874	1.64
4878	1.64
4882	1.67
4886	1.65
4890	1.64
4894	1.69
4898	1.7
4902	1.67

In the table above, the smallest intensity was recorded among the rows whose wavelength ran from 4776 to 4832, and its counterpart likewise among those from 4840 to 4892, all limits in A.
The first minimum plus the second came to 3.31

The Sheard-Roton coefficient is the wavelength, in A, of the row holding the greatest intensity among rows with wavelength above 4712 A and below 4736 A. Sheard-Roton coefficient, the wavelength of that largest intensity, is 4730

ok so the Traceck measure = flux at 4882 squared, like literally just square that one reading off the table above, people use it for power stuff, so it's 2.79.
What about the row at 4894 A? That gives 2.86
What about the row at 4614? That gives 2.40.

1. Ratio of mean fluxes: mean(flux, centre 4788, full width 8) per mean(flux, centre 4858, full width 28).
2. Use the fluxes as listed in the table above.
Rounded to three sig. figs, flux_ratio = 0.872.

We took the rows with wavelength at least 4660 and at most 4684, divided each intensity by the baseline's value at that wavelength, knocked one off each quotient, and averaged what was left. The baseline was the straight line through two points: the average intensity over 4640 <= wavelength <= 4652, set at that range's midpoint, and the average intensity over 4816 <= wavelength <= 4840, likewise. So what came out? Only 0.03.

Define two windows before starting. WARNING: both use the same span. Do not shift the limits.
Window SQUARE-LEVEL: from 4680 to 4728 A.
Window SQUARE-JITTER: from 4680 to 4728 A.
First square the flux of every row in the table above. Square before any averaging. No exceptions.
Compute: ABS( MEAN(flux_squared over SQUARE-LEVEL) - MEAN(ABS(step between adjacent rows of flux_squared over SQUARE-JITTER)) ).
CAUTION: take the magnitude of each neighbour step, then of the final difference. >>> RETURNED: 2.71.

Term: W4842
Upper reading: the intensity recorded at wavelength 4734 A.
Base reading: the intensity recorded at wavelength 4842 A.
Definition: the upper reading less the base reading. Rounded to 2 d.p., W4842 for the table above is -0.13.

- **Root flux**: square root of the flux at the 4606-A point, 1.28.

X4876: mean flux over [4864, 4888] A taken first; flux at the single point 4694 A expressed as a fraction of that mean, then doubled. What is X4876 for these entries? 1.98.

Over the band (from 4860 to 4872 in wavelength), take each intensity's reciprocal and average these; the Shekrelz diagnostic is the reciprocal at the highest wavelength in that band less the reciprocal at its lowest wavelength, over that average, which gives 0.260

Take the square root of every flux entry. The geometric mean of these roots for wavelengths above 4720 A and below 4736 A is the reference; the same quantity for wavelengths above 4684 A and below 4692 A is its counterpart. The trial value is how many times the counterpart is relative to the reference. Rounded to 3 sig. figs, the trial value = 1.03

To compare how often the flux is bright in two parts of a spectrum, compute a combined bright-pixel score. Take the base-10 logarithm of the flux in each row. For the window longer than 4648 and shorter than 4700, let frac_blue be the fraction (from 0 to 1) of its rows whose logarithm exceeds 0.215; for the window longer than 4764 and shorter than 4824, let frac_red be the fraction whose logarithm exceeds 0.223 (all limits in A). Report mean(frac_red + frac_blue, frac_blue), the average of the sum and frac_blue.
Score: 1.2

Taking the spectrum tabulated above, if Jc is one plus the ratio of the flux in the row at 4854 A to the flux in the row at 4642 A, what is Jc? 2.12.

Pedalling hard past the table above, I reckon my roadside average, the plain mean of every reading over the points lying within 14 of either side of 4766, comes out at 1.71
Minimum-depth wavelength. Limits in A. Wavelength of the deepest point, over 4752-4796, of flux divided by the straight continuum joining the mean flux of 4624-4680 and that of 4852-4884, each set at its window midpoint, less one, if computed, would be 4766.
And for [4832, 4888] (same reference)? 4878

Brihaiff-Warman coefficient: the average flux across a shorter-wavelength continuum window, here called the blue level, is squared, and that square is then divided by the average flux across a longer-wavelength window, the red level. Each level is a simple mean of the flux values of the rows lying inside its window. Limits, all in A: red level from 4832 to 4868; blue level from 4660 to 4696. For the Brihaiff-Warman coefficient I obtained 1.54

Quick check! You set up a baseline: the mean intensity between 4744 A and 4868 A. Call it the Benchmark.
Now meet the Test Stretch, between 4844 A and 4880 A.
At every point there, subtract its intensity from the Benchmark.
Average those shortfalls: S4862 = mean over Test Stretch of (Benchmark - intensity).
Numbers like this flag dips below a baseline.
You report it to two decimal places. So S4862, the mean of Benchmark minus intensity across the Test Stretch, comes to -0.09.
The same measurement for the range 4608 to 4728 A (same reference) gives 0.12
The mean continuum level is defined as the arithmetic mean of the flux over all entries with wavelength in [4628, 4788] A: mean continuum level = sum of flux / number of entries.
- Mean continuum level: 1.68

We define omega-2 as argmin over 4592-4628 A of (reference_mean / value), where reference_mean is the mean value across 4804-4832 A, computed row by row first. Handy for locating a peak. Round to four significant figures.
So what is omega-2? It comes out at 4626 A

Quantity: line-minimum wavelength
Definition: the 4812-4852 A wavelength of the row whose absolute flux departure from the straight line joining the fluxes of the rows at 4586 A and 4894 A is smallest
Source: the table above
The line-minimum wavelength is 4830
